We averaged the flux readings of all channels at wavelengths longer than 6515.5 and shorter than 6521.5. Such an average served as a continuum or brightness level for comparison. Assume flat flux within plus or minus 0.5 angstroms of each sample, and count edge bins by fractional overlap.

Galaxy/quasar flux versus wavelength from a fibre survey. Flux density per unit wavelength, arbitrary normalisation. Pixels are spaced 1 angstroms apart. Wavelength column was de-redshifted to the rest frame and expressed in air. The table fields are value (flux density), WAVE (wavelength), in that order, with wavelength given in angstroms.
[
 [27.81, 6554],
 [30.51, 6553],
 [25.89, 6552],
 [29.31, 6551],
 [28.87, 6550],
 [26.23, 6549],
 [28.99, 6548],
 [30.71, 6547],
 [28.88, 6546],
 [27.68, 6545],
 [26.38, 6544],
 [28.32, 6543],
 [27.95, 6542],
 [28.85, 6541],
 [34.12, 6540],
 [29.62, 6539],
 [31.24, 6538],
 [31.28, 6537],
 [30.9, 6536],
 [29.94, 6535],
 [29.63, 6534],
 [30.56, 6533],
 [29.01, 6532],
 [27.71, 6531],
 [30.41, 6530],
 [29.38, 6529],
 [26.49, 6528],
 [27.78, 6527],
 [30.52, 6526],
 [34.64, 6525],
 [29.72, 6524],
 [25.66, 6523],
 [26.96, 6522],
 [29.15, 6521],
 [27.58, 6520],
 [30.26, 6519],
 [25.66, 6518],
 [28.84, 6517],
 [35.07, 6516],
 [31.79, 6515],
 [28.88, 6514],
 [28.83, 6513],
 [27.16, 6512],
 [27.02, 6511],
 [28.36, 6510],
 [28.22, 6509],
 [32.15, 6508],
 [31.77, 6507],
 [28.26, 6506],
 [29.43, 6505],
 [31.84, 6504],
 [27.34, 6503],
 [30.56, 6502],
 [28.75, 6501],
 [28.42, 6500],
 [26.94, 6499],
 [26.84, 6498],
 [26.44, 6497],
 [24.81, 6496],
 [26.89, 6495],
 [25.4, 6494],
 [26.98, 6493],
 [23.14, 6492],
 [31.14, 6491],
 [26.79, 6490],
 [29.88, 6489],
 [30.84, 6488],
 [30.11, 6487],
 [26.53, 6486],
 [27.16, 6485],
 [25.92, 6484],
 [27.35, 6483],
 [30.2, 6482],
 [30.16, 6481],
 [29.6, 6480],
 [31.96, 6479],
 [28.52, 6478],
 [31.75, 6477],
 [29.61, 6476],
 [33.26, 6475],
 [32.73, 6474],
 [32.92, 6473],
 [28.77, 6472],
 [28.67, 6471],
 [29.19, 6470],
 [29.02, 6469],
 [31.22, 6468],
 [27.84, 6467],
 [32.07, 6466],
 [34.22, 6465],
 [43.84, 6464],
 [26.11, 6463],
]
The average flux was 29.4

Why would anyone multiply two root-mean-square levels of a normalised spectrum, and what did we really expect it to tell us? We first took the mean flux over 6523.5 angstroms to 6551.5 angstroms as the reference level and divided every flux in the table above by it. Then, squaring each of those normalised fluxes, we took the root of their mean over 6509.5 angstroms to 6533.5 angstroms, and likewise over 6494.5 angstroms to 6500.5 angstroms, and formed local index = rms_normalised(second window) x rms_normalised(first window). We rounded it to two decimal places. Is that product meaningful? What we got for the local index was 0.90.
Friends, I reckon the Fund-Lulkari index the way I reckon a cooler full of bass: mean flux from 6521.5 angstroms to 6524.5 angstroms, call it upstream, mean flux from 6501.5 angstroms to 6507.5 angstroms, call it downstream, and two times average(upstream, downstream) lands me 57.3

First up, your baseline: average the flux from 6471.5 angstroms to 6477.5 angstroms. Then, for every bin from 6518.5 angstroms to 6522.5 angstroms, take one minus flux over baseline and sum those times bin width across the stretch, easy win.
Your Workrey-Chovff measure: 0.38 angstroms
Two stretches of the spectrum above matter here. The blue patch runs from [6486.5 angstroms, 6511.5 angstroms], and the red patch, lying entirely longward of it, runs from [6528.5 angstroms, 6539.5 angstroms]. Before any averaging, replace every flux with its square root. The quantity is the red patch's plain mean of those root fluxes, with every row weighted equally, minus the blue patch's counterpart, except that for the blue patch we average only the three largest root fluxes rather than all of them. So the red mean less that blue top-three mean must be -0.18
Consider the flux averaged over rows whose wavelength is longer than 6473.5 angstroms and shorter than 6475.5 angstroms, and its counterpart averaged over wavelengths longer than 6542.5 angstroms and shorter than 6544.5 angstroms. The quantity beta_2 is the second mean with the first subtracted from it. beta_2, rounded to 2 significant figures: -5.6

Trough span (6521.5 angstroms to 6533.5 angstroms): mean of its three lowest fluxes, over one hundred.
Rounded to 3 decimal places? 0.264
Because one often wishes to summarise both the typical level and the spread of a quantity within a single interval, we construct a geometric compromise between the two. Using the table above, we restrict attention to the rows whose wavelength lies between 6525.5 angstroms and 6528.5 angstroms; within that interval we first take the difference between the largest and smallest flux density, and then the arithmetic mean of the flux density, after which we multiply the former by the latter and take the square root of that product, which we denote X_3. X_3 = 10.7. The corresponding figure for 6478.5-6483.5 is 11.7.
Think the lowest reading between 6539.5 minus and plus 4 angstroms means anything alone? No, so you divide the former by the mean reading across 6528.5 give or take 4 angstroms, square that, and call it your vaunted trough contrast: 0.90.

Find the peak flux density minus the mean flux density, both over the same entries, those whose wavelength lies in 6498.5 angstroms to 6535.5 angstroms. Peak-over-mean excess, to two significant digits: 5.9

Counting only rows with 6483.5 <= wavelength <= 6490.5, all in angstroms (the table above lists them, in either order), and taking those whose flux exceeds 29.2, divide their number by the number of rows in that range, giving 0.43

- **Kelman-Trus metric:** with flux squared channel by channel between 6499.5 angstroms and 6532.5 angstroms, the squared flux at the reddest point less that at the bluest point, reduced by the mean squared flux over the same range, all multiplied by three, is -2471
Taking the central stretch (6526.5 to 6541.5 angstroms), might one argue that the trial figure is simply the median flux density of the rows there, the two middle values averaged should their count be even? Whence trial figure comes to 29.6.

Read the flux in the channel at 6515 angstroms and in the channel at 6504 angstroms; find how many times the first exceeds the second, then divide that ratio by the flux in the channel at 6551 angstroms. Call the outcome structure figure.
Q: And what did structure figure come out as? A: 0.0341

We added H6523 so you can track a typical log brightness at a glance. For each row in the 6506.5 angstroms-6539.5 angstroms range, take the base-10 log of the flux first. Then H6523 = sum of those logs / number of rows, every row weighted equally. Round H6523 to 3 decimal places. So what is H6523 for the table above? 1.468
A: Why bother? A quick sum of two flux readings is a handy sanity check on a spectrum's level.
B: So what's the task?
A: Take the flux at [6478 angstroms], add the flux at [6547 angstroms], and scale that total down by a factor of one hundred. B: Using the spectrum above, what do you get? 0.59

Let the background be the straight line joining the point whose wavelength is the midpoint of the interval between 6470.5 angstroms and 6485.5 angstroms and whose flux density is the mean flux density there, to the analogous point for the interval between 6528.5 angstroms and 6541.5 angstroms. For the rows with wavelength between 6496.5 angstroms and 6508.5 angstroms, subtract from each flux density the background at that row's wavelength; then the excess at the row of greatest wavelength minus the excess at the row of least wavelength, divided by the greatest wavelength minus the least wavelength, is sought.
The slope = 0.5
